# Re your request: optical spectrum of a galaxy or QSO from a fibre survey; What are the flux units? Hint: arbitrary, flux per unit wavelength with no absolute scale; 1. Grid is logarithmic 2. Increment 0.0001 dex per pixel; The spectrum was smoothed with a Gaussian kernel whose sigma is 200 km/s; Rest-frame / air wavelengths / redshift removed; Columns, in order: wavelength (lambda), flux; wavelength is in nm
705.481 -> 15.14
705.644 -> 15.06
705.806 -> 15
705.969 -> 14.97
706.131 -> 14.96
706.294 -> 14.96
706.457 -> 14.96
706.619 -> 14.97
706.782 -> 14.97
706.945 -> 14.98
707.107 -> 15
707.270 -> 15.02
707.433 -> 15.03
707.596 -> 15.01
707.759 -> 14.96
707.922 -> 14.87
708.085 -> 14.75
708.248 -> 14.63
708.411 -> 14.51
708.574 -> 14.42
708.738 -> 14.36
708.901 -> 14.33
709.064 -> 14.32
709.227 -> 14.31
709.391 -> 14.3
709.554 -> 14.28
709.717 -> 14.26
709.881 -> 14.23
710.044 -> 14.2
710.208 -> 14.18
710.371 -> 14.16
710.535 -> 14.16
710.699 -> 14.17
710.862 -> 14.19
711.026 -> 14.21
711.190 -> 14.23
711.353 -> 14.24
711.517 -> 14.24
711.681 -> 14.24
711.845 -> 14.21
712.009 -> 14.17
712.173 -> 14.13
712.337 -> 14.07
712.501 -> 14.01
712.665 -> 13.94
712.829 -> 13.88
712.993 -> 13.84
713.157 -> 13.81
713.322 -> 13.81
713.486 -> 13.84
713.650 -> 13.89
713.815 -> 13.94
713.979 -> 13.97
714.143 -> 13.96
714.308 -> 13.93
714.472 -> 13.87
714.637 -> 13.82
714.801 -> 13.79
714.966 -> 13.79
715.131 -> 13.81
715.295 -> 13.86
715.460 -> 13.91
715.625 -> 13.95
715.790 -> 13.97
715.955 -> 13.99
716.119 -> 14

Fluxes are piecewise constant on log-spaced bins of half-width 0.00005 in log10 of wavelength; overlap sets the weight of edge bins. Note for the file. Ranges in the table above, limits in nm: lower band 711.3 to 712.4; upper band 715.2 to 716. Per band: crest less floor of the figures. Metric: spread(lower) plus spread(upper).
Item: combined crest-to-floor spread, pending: 0.30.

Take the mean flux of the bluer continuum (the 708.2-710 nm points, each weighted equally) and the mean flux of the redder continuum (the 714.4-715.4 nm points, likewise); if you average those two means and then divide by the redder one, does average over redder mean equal 1.02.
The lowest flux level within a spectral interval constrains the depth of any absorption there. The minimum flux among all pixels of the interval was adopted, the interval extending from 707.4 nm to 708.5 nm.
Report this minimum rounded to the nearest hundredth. 14.51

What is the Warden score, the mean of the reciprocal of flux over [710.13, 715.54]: 0.0714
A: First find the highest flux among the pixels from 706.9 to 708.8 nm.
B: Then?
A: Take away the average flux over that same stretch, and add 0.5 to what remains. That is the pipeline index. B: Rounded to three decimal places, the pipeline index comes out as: 0.735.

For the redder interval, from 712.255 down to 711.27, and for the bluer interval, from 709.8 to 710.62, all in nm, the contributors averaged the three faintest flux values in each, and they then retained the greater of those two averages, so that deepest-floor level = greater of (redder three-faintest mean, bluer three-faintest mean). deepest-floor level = 14.2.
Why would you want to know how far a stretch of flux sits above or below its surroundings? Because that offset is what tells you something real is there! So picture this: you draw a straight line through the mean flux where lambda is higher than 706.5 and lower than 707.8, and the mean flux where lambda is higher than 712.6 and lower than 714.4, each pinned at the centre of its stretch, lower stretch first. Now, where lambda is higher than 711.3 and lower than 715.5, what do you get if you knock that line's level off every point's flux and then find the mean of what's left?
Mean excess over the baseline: 0.05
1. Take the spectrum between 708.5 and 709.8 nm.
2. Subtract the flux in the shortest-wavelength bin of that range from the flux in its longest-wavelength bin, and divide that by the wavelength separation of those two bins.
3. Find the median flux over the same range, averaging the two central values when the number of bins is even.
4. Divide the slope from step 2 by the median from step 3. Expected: -0.010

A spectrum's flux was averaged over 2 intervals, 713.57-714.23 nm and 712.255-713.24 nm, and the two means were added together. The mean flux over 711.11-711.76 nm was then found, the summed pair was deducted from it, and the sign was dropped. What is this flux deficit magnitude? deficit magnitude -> 13.6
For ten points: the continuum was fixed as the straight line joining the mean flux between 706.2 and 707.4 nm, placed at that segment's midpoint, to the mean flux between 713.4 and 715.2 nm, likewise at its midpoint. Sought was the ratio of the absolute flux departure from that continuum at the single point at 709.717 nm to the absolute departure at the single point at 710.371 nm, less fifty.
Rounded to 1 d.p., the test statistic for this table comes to -49.0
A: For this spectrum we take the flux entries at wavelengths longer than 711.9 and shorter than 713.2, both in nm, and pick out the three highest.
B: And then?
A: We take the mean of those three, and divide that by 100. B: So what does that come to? 0.141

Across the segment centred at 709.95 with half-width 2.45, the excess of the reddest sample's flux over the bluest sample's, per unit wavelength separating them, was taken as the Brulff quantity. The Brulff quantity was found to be -0.20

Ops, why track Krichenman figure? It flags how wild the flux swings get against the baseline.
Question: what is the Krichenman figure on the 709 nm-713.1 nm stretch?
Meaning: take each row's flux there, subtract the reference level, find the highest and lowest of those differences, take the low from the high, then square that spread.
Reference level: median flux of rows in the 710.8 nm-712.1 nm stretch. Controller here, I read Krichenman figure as 0.23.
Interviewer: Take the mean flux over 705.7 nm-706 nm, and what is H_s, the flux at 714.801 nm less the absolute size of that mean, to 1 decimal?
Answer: -1.2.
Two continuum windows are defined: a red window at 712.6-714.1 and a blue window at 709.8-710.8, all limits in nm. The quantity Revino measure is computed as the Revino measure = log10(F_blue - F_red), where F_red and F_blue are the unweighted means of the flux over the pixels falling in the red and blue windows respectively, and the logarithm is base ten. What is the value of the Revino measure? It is -0.52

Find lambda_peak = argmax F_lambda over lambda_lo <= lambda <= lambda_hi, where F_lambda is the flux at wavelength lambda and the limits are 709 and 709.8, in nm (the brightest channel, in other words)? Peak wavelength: 709.064 nm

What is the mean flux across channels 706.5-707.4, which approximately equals 15.0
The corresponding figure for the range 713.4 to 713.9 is 13.9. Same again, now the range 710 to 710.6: 14.2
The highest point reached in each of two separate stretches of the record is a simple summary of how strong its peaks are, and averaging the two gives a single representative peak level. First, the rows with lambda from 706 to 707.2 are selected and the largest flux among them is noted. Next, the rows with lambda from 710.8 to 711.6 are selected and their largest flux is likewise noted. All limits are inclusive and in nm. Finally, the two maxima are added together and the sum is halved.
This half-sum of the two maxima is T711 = 14.6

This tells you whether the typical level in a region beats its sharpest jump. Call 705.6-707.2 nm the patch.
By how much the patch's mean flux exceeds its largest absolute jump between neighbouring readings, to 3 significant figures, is 14.9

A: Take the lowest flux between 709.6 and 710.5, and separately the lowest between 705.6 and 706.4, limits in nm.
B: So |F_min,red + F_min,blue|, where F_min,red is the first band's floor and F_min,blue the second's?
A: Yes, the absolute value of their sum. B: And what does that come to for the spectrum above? 29.1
